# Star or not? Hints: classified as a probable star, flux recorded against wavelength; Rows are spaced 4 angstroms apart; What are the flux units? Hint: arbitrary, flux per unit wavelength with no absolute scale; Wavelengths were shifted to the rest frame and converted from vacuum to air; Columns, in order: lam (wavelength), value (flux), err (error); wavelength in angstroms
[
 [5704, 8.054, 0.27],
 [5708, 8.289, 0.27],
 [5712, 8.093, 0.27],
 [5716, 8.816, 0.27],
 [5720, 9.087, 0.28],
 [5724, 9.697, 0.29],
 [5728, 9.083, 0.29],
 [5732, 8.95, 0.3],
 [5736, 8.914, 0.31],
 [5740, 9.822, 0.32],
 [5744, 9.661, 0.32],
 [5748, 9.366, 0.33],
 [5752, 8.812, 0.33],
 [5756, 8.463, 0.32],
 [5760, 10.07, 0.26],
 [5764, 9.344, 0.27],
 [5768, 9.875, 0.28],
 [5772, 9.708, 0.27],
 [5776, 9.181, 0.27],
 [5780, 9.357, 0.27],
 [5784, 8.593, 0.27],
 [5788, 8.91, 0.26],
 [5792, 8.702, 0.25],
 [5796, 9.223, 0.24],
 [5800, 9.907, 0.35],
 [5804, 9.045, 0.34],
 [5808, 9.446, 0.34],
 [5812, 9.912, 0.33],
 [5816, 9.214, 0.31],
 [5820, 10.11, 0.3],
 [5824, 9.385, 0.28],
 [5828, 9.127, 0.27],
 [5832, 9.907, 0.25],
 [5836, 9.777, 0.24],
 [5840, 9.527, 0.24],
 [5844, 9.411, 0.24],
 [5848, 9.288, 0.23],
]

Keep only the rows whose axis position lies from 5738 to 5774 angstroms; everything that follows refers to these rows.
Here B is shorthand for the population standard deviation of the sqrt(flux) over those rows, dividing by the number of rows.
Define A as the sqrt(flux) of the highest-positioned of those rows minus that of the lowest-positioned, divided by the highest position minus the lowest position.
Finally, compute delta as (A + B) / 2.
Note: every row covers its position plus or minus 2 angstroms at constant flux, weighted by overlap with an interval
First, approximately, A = -0.001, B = 0.082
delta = 0.0405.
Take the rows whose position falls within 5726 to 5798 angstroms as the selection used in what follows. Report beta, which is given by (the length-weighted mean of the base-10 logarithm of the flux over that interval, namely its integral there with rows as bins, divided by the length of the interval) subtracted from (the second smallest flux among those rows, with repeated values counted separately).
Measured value 7.63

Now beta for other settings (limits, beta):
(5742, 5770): 7.84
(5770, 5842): 7.73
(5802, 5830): 8.15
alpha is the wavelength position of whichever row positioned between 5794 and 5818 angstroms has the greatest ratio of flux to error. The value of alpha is 5796 angstroms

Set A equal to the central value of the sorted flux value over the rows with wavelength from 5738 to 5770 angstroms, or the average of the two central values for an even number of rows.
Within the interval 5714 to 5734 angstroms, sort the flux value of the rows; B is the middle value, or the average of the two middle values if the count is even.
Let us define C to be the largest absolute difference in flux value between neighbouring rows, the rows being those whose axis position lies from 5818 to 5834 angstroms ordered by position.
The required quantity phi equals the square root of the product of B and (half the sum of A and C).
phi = 6.84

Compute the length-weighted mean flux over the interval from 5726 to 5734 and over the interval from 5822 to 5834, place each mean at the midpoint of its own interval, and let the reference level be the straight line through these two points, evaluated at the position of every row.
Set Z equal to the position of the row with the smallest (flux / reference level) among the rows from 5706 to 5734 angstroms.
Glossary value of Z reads 5712 angstroms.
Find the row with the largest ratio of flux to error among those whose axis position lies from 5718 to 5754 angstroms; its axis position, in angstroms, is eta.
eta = 5724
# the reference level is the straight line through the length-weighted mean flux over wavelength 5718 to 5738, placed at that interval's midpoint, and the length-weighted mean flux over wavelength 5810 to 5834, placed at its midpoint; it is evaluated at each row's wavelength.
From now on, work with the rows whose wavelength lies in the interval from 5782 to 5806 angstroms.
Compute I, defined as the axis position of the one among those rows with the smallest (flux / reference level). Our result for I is 5784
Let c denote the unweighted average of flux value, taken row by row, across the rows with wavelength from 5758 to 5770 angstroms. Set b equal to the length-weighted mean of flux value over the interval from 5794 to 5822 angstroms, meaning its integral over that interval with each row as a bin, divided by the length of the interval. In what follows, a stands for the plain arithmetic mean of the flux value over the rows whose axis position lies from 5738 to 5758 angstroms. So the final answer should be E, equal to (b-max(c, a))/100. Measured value -0.002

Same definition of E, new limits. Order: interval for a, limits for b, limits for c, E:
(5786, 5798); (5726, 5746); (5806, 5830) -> -0.002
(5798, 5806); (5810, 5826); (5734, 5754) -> 0.002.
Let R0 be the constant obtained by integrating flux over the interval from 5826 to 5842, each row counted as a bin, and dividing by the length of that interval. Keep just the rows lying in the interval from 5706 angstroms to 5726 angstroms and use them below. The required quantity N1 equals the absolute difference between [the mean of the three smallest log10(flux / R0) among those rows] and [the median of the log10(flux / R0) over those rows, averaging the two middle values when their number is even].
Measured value 0.021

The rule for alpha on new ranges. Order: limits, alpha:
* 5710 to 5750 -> 5724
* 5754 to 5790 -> 5760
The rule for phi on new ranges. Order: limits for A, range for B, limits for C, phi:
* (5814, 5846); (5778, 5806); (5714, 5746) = 6.85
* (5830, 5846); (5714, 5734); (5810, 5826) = 6.92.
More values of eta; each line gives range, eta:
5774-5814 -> 5796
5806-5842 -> 5836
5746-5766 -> 5760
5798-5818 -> 5812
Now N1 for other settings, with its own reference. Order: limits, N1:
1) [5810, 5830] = 0.007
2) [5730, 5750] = 0.014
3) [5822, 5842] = 0.008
